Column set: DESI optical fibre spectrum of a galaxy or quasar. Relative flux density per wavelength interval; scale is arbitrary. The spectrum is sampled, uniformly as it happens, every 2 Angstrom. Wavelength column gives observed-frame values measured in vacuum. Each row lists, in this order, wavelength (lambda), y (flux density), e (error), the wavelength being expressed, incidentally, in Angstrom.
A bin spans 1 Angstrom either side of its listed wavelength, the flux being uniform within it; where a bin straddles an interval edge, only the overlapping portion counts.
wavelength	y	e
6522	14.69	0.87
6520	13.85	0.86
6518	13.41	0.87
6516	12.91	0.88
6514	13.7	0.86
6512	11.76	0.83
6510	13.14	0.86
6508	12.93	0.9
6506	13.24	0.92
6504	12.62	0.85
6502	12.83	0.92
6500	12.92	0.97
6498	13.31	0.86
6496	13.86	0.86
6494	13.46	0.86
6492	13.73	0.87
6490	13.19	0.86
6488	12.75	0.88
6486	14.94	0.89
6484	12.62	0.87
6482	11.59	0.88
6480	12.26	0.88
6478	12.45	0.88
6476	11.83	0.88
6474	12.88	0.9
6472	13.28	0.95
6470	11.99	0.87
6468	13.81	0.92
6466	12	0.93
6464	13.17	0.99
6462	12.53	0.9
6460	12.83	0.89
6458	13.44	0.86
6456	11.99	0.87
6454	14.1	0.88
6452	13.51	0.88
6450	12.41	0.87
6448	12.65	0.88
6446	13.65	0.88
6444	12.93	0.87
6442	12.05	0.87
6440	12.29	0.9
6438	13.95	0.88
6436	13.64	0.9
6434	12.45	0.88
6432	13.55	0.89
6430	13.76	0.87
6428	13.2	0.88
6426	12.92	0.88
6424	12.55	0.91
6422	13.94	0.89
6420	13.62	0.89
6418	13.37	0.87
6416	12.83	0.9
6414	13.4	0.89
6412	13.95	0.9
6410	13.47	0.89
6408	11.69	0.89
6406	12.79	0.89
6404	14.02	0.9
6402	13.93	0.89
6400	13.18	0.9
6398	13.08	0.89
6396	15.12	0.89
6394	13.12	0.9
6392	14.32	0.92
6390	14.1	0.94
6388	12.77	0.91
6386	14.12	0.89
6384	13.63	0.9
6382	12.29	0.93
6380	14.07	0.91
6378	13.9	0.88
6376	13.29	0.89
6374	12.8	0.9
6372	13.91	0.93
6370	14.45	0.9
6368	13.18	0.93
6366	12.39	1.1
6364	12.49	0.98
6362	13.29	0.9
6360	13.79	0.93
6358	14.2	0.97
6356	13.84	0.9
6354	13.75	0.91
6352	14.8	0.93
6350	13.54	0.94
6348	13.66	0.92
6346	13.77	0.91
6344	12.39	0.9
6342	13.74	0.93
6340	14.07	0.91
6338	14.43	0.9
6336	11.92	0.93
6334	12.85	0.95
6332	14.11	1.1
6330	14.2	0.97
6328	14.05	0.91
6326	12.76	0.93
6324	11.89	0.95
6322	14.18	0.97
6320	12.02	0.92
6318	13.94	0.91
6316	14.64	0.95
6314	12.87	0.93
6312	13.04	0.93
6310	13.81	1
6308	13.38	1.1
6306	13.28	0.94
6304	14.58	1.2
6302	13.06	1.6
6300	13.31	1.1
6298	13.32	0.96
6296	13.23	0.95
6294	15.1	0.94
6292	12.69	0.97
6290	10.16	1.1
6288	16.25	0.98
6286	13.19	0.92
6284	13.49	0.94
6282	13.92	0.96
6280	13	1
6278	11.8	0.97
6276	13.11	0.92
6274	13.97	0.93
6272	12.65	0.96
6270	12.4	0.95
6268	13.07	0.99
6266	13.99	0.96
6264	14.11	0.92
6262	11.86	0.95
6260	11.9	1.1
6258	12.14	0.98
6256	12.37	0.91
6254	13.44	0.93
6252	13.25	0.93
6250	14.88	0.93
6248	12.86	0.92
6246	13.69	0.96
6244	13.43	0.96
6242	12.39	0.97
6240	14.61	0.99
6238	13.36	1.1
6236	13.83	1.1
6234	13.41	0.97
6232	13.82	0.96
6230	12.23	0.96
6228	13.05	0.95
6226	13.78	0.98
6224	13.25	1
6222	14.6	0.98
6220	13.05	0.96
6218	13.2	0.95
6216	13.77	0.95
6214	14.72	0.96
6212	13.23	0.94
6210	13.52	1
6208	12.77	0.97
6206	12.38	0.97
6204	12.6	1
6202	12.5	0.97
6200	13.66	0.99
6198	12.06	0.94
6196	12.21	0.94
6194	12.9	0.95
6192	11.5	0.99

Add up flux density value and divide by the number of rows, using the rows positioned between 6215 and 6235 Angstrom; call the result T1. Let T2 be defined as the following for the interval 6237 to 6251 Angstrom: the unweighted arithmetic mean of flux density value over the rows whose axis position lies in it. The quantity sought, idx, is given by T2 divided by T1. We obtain 1.01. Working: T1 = 13.4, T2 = 13.6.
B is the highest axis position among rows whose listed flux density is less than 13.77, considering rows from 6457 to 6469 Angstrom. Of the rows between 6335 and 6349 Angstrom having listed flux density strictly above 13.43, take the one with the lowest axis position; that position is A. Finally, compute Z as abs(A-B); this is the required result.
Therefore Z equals 128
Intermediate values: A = 6338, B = 6466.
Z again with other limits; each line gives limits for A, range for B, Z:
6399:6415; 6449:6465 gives 62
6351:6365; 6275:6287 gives 66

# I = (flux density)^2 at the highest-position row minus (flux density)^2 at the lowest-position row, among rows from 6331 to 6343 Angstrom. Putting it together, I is -10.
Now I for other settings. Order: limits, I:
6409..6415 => -2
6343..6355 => 36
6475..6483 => -6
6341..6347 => 1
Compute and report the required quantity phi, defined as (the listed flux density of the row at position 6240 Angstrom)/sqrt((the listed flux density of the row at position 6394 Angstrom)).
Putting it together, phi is 4.03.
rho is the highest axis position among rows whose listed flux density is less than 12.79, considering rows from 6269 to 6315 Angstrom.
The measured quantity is 6292 Angstrom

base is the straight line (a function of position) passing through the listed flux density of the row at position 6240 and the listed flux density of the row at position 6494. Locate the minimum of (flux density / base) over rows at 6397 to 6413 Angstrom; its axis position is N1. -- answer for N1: 6408 Angstrom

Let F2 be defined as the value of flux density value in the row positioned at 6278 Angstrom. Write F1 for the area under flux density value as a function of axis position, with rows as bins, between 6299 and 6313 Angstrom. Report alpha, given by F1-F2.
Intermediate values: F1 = 189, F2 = 11.8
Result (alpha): 177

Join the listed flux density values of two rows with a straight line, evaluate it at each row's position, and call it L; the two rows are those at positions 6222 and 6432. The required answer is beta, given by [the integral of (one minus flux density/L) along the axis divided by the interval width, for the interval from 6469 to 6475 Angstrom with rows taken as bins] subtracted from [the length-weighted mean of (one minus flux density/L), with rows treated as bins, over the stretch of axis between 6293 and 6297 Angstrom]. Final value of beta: -0.04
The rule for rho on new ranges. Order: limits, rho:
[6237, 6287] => 6278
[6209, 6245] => 6242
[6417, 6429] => 6424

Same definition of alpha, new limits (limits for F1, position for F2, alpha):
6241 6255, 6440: 176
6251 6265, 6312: 165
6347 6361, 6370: 181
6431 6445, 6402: 168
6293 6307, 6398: 179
